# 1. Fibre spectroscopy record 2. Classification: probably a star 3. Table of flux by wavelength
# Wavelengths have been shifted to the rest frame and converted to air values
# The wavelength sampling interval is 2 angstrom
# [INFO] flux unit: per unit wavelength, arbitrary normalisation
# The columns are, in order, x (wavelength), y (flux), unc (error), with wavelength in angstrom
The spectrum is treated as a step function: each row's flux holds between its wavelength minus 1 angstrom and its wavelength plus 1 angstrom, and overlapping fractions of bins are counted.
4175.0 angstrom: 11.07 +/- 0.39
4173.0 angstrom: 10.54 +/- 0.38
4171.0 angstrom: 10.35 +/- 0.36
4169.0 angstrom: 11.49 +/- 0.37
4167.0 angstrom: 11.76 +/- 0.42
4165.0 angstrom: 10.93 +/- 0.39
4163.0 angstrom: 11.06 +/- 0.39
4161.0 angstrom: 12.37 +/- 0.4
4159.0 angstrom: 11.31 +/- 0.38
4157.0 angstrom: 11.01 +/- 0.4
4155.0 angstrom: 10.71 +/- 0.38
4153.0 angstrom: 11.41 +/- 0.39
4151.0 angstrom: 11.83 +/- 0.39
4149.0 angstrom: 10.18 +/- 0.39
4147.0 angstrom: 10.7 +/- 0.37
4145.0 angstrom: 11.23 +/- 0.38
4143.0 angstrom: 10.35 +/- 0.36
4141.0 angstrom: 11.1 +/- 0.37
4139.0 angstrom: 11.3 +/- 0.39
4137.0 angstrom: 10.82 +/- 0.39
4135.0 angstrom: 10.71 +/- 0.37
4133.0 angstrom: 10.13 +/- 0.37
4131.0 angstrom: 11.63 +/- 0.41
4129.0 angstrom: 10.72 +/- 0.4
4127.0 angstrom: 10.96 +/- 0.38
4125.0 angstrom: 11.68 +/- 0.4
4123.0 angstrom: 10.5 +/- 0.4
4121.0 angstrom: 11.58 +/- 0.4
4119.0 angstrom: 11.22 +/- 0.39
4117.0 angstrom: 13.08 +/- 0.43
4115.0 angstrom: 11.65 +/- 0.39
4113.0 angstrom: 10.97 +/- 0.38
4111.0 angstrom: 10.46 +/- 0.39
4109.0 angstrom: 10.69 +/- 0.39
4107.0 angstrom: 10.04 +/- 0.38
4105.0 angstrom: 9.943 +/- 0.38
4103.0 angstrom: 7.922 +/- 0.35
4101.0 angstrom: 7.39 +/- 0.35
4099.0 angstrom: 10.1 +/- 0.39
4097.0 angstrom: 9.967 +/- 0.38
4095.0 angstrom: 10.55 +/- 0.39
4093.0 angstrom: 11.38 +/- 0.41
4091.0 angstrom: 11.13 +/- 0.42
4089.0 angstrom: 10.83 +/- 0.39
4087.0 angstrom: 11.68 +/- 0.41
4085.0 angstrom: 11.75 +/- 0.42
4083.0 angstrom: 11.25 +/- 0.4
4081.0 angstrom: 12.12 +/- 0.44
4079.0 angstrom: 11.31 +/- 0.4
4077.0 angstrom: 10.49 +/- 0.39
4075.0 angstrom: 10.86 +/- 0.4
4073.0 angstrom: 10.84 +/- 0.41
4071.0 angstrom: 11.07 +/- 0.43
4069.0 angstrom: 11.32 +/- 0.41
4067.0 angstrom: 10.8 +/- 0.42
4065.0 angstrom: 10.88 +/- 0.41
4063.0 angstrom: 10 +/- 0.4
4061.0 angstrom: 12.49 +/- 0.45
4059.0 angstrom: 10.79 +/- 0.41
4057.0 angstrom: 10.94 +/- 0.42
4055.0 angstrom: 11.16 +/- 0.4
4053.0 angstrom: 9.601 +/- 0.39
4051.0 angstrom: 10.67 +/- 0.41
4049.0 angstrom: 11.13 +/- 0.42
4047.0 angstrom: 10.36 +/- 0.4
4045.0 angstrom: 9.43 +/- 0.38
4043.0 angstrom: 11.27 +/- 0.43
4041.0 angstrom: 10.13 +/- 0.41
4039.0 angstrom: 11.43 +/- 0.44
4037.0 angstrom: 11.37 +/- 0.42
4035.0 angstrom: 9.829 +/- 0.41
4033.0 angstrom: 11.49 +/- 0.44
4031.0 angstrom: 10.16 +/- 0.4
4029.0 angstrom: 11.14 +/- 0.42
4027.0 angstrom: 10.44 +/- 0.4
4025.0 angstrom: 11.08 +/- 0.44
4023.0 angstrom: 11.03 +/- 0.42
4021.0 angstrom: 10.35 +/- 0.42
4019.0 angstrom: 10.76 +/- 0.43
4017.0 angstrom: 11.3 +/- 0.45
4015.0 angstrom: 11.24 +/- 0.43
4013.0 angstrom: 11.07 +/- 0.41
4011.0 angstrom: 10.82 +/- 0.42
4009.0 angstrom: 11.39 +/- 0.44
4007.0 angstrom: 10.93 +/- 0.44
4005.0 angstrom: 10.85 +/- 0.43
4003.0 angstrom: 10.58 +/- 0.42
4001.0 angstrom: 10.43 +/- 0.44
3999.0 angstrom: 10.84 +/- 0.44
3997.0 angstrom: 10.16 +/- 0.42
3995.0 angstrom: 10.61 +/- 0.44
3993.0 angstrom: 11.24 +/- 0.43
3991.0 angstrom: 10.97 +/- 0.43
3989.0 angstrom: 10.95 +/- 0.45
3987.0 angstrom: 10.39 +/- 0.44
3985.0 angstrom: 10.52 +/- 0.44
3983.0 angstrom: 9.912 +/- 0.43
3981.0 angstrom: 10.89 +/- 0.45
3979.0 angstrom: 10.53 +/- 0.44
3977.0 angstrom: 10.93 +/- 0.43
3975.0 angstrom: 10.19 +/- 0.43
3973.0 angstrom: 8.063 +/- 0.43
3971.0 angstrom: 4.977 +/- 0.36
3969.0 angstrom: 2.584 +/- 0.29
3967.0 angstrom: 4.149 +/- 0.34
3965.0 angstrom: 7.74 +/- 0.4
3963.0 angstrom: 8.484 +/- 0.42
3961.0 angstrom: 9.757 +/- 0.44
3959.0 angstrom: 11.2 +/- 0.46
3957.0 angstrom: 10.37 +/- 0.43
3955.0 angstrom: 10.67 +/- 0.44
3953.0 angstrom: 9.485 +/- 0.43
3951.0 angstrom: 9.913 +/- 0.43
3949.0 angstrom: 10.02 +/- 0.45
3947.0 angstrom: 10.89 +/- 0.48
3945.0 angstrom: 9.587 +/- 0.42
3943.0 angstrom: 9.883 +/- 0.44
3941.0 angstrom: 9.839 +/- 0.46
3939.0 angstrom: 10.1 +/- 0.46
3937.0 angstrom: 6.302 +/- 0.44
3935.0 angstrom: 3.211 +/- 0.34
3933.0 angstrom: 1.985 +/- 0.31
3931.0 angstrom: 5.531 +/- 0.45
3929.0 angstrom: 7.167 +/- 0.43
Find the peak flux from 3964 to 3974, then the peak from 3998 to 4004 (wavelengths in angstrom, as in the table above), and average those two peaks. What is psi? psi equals 9.5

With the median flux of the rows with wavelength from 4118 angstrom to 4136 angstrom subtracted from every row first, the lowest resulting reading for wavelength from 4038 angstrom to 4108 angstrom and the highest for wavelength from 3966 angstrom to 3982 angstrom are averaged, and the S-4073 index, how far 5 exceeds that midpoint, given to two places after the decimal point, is 6.80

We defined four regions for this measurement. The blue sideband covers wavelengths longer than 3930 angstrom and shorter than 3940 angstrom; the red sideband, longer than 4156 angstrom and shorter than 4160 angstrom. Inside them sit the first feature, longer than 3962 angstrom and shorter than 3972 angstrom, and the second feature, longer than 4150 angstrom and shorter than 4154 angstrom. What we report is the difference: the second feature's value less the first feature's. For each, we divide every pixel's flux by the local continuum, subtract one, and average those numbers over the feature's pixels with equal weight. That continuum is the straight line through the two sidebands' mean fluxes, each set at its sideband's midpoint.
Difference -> 0.2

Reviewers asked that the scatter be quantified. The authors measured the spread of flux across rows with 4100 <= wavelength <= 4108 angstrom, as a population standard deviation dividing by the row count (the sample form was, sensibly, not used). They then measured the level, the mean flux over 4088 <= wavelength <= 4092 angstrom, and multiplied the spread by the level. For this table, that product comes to 13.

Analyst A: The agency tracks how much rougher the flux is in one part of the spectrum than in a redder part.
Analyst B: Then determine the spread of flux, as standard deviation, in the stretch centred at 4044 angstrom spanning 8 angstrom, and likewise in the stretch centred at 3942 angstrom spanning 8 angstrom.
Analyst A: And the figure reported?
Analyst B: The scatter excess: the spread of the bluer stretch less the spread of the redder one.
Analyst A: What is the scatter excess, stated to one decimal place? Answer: -0.5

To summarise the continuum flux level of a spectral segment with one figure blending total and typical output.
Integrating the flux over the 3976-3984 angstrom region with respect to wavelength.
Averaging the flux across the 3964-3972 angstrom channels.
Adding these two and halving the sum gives 45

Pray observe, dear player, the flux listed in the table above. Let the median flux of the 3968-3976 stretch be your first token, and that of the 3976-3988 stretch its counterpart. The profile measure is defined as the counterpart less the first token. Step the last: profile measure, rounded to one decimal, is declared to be 4.0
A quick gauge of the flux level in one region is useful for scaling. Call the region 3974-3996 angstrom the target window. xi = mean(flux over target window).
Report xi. 10.6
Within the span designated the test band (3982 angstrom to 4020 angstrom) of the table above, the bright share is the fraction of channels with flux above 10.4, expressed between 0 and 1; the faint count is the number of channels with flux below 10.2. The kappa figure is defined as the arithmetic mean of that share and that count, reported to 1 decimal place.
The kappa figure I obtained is 1.4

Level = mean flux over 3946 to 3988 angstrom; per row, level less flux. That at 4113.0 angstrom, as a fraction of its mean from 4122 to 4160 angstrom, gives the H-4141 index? 1.0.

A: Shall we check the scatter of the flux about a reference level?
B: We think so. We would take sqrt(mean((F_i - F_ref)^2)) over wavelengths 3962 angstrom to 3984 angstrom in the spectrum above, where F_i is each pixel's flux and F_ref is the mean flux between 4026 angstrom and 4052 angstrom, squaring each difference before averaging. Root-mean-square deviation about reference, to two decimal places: 3.84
